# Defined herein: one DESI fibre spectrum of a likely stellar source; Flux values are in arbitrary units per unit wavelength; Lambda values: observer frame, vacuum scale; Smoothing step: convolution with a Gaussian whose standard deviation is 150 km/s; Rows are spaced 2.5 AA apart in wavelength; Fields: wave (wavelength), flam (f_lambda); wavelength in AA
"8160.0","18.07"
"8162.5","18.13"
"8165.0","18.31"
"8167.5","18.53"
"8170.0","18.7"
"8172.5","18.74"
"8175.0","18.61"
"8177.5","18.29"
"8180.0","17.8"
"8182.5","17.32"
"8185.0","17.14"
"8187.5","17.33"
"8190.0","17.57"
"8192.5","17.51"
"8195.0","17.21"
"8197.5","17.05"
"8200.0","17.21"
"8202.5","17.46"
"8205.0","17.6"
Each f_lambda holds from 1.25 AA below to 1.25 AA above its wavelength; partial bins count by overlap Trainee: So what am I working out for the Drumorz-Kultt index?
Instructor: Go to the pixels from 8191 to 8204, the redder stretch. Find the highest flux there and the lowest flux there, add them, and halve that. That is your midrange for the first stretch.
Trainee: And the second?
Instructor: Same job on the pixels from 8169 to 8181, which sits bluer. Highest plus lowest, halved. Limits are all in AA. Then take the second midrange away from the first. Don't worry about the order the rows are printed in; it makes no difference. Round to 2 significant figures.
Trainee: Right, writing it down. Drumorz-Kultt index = -0.99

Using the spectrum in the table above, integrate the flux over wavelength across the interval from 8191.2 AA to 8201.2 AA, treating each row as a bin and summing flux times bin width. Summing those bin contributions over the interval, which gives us 172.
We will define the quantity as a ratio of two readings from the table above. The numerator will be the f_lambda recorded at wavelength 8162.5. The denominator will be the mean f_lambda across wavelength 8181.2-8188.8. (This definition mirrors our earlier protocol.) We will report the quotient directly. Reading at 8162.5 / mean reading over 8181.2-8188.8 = 1.05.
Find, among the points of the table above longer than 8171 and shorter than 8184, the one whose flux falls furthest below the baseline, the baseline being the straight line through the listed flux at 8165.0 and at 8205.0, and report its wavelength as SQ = 8182.5 AA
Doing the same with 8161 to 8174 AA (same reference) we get 8162.5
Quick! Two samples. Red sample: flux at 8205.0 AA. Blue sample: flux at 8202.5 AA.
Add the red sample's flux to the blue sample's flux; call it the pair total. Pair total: 35.1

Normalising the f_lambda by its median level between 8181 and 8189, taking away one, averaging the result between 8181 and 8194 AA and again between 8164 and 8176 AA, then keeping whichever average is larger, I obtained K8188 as 0.073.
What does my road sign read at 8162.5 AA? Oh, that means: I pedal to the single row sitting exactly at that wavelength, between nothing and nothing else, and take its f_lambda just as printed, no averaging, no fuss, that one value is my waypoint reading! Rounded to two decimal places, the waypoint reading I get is 18.13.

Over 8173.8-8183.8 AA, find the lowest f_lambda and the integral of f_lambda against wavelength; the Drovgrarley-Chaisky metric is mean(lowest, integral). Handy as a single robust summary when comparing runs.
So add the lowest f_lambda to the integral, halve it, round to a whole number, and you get 99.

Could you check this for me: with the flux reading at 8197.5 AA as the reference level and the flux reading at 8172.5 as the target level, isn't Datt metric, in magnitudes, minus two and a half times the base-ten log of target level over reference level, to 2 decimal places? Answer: -0.10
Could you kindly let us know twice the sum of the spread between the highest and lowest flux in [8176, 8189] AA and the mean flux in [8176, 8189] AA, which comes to 37.5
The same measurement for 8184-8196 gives 35.6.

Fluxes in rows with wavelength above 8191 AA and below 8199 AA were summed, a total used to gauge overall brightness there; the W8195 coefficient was 51.8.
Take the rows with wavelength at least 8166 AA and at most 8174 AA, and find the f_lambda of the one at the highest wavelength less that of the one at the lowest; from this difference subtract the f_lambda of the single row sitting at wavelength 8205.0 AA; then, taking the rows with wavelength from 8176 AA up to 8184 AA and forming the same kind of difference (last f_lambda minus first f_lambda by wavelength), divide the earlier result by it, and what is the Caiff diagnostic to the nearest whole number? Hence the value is 18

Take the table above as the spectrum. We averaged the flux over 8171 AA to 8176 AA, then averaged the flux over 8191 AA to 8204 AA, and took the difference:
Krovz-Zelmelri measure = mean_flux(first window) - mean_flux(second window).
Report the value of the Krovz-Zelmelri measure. 1.4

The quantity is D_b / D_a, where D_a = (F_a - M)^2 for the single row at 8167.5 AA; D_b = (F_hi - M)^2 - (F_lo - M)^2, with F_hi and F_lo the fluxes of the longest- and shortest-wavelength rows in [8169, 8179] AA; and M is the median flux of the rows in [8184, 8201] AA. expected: -0.60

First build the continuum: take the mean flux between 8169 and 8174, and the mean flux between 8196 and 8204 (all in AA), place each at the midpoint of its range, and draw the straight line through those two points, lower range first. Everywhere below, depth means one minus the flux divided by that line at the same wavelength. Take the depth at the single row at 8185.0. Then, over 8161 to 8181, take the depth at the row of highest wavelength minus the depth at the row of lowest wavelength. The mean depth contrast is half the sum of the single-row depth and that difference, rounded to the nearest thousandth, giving 0.010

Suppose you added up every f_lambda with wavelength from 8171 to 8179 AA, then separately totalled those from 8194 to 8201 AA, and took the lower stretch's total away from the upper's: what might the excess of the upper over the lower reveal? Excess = -4.2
